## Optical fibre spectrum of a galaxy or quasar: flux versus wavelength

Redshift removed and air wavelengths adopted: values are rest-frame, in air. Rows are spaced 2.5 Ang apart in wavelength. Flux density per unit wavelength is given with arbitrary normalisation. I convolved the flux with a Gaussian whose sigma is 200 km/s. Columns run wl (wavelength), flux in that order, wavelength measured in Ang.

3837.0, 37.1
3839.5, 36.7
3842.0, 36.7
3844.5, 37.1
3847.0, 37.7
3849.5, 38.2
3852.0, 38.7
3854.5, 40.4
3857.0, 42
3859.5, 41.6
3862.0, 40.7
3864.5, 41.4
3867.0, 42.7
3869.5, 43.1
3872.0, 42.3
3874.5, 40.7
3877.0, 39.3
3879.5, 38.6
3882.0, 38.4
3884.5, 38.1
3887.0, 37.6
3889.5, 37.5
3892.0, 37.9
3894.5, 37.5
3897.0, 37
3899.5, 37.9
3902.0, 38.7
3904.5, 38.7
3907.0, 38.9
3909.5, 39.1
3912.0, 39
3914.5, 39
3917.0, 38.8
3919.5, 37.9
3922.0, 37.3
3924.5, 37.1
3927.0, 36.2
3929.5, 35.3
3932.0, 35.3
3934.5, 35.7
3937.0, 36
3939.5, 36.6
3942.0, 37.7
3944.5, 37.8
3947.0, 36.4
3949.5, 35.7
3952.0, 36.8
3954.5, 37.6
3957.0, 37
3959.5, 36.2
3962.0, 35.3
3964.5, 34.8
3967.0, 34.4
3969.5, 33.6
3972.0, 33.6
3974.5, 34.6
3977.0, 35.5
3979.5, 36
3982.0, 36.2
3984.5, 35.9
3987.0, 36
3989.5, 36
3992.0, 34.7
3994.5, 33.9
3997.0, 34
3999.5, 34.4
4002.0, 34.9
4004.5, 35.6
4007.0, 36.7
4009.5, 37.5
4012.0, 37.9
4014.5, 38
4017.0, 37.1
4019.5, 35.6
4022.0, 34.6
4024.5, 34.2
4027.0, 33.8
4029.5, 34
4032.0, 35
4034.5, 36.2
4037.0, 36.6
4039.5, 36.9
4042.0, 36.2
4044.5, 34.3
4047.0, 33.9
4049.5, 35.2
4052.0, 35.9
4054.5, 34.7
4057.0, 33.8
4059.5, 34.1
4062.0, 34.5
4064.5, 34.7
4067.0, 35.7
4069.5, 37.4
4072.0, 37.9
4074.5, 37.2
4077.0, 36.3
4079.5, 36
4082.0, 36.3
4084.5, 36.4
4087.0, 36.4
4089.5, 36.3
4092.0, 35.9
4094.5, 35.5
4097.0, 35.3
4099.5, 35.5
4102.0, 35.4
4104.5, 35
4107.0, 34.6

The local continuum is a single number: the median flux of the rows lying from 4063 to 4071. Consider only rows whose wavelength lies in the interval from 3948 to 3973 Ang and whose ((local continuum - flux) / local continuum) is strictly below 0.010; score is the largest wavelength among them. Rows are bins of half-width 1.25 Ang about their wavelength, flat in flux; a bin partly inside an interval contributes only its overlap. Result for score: 3959.5 Ang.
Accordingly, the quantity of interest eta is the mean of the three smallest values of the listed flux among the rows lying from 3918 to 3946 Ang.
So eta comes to 35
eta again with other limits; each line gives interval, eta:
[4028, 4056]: 34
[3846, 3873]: 38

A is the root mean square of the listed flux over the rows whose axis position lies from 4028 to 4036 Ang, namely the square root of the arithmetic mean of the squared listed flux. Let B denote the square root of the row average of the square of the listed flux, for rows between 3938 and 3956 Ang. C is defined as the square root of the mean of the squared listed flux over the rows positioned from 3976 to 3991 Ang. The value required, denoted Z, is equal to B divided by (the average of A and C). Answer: 1.04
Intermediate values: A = 35.1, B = 37.0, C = 35.9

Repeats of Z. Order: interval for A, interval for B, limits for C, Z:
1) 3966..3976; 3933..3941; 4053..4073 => 1.04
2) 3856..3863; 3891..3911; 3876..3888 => 0.96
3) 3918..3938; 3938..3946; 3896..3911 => 1.00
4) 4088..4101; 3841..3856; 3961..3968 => 1.08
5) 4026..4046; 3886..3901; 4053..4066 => 1.08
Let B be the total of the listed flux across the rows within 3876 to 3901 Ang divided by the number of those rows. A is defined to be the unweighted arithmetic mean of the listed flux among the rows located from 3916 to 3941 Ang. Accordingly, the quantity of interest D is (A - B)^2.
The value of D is 1.8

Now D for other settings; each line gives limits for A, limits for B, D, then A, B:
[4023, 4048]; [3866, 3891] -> 22.3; 35.1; 39.8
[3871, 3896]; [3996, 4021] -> 6.9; 38.8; 36.2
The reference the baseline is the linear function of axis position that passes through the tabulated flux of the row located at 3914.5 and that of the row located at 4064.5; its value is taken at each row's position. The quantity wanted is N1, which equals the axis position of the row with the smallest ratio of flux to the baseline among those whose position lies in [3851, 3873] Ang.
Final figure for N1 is 3852.0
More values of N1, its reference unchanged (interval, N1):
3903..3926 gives 3924.5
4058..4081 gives 4059.5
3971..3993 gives 3972.0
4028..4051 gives 4029.5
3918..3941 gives 3929.5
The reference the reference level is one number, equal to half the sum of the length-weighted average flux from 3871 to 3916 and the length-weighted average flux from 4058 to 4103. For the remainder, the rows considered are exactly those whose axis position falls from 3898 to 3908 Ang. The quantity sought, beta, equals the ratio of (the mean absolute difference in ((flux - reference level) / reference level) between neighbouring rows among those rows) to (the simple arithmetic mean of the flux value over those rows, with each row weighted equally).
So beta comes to 0.0002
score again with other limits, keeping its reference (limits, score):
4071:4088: 4087.0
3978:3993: 3989.5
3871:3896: 3894.5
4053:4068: 4067.0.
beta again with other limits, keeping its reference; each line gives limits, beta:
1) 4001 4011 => 0.0006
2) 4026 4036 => 0.0006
